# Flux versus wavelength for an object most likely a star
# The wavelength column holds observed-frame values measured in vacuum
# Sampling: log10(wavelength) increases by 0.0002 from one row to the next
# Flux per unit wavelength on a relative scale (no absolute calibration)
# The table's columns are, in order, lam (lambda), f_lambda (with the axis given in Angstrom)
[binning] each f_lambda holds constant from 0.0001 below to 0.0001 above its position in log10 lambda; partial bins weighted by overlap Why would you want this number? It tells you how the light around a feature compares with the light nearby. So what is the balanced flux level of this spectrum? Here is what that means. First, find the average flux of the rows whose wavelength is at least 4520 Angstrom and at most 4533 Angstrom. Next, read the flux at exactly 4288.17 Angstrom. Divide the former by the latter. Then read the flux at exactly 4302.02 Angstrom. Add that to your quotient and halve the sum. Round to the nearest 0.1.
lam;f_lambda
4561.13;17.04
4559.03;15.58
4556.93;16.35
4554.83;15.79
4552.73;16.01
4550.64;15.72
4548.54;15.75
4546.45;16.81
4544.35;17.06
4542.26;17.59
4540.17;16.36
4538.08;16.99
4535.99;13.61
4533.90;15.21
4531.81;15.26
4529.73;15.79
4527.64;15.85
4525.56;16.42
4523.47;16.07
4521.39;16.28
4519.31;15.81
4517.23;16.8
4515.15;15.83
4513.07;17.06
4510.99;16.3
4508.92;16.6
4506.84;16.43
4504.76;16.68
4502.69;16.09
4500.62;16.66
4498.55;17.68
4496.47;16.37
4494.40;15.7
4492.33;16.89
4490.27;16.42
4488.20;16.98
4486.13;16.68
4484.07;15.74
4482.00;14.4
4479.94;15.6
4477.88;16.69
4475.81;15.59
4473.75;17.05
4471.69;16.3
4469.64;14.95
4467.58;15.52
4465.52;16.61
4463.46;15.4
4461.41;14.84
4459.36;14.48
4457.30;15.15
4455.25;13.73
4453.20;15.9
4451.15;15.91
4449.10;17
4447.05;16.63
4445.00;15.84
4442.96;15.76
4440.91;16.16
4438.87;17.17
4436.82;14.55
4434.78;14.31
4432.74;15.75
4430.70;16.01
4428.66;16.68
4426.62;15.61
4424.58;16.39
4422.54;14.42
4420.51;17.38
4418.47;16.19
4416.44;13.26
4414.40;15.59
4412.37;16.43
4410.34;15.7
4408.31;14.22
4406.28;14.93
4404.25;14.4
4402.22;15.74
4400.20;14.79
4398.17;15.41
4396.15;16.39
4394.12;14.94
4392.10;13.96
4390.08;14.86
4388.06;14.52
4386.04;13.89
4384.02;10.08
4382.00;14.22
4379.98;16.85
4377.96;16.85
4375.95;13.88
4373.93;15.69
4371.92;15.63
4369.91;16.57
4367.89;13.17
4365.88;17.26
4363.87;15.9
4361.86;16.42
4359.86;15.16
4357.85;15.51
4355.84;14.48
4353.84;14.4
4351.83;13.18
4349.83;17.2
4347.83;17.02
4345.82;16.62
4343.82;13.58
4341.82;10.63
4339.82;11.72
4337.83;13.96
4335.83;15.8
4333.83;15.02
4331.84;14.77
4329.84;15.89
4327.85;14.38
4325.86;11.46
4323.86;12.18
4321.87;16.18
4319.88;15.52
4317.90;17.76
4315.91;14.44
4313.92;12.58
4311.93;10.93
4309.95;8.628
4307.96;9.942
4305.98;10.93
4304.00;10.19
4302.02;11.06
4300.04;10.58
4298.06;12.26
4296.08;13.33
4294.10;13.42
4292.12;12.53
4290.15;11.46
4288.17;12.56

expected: 6.2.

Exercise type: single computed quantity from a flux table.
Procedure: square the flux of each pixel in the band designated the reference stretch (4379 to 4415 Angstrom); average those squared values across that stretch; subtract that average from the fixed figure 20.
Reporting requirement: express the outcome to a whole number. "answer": -202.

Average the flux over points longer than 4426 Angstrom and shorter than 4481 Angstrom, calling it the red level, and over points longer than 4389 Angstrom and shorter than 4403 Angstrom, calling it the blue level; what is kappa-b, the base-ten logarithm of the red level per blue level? 0.017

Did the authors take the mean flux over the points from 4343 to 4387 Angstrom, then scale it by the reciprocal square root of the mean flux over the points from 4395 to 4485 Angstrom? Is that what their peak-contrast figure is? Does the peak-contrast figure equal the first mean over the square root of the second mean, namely 3.84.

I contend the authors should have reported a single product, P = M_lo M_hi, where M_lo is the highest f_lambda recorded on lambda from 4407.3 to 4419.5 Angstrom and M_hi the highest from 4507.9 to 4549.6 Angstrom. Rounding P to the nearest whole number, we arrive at 289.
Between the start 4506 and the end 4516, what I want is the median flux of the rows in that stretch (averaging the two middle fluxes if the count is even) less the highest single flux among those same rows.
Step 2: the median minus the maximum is -0.63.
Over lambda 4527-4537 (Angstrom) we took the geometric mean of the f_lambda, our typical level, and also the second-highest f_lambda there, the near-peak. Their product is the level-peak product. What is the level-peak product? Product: 239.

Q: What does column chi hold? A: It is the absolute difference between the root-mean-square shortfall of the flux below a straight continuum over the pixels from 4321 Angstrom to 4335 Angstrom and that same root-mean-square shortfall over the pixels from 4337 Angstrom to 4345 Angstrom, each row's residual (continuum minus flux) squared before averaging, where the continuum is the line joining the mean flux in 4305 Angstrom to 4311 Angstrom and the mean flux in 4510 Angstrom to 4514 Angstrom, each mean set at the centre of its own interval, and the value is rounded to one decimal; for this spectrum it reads 2.0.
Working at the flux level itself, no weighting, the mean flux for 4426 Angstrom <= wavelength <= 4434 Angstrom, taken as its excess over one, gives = 15.0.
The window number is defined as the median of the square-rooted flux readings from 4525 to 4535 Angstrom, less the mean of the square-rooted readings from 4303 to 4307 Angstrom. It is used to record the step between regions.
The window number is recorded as 0.72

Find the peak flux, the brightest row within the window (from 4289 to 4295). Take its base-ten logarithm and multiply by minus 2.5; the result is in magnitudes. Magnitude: -2.82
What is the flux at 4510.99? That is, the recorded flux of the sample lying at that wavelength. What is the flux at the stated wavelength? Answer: 16.3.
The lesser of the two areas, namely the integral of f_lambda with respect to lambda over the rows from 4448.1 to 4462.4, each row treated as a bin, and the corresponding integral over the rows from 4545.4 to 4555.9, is 168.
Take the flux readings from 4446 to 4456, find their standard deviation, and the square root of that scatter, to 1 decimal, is 1.1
